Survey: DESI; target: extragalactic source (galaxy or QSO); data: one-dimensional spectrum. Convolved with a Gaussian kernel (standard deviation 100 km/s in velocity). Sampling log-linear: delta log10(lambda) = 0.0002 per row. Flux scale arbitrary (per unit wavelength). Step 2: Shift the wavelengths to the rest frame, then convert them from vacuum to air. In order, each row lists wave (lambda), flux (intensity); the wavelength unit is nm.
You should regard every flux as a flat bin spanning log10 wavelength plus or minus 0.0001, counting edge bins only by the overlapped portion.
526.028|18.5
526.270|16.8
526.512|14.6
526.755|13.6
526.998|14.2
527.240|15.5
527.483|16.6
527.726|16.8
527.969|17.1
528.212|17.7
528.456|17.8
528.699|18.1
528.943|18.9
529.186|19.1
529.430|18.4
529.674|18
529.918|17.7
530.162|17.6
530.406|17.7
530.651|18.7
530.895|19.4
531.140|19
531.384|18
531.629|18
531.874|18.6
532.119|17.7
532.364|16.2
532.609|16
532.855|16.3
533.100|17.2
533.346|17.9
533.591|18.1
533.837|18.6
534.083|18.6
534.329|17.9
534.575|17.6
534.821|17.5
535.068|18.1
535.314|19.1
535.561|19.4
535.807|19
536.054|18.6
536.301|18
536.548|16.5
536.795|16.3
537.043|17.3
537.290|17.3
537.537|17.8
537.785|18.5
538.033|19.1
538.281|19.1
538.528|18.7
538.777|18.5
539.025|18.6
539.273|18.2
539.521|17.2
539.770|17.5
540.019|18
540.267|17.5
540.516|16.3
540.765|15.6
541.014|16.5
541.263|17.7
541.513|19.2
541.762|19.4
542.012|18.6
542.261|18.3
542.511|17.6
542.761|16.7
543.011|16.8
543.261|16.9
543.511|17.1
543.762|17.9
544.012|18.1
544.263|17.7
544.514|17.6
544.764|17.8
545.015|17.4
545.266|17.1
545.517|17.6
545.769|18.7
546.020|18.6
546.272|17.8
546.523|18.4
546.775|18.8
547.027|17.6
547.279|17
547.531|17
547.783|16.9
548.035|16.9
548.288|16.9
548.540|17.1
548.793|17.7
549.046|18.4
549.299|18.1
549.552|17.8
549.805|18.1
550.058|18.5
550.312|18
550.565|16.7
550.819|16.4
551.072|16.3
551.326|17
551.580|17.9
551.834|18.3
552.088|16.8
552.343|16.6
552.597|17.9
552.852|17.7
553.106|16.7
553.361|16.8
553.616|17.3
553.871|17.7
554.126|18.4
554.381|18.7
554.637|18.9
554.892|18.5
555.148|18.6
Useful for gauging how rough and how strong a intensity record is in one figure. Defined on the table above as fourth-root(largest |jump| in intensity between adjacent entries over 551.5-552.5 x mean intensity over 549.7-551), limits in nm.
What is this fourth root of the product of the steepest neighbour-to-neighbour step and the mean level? 2.26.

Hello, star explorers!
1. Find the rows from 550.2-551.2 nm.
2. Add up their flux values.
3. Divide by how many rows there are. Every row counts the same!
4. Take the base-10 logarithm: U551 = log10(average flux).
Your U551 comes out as 1.23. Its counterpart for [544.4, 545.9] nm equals 1.25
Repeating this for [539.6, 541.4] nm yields 1.23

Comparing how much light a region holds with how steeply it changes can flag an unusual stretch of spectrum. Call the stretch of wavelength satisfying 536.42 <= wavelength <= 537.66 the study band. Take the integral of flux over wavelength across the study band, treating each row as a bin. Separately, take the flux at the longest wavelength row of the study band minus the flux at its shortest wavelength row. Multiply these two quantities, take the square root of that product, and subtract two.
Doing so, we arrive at 3.2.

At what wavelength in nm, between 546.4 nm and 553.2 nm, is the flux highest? 546.775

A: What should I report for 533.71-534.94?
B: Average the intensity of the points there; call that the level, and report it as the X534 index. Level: 18.0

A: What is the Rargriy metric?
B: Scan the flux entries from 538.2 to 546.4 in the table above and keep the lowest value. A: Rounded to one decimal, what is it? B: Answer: 15.6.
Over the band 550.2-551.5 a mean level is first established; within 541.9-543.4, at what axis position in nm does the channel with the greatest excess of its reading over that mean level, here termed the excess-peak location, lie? 542.012 nm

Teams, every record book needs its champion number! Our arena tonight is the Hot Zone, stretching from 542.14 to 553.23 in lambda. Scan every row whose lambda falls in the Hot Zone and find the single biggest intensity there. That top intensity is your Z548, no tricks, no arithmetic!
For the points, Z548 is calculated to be 18.8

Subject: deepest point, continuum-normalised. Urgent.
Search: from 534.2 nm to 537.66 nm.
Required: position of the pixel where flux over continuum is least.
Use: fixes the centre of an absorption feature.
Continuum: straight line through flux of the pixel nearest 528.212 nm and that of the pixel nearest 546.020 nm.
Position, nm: 536.795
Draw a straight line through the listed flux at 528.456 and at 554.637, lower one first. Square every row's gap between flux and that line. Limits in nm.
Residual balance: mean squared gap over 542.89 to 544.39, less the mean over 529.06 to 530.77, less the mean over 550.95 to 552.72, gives -1.9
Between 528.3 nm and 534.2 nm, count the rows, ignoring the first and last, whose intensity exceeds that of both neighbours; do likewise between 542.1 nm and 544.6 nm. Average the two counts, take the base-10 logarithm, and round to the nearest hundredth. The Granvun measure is 0.30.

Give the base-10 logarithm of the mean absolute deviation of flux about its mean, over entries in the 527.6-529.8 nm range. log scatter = -0.25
